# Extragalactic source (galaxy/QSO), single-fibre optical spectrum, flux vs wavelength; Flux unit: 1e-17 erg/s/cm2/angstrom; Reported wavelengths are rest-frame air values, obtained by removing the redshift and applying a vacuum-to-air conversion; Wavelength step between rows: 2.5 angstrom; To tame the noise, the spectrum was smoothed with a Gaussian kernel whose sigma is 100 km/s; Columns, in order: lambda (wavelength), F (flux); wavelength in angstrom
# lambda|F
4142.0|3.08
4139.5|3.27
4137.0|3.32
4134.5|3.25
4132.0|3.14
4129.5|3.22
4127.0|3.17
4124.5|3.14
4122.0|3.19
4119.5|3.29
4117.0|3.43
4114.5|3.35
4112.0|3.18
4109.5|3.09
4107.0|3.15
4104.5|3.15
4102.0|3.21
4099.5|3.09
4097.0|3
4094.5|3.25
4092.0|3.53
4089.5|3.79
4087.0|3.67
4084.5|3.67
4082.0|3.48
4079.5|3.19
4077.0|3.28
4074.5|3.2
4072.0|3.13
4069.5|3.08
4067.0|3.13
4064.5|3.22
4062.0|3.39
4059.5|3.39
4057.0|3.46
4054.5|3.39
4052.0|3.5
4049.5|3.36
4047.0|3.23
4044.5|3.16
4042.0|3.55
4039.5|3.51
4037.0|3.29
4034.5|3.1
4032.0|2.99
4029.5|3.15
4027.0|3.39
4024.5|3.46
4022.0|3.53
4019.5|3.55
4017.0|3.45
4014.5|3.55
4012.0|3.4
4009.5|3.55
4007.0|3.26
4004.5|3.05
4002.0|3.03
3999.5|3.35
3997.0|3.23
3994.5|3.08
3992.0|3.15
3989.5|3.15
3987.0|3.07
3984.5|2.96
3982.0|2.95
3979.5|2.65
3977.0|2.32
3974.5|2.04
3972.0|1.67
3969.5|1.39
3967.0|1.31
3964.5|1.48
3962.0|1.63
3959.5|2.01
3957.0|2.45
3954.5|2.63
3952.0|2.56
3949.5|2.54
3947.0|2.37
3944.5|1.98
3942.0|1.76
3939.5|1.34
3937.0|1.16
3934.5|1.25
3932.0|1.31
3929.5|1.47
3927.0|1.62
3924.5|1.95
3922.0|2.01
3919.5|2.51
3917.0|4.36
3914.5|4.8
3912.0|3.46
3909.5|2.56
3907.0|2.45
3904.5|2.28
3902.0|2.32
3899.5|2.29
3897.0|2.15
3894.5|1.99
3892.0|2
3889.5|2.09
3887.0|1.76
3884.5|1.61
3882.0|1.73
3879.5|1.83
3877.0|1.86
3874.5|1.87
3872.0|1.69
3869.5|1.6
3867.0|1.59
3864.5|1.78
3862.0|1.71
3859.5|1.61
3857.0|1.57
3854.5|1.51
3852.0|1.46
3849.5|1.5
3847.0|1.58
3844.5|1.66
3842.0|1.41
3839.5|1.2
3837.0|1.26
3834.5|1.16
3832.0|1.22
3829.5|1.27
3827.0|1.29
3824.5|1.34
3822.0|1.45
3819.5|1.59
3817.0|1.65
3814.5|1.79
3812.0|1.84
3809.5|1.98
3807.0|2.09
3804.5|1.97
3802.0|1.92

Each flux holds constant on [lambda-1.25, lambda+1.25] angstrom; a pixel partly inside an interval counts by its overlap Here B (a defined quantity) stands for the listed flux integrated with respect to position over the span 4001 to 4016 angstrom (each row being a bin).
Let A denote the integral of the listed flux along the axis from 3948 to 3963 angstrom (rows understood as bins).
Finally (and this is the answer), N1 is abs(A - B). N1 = 15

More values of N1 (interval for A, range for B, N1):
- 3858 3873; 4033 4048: 25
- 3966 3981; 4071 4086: 21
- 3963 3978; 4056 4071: 24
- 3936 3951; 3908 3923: 21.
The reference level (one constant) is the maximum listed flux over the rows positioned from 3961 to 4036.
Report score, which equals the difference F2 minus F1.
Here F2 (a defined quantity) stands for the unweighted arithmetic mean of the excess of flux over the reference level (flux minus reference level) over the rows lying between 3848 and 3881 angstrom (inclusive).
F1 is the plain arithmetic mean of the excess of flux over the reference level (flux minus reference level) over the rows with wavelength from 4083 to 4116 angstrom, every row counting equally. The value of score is -1.7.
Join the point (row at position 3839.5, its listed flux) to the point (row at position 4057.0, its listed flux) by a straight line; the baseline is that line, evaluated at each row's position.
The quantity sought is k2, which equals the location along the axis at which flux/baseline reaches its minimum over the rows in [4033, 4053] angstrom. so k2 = 4044.5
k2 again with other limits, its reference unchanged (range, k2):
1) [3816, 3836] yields 3834.5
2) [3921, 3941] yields 3937.0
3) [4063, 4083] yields 4069.5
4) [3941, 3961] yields 3942.0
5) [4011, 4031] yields 4029.5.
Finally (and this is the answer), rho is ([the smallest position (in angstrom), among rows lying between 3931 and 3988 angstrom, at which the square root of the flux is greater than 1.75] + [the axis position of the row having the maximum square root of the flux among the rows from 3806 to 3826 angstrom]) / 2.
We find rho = 3897.0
